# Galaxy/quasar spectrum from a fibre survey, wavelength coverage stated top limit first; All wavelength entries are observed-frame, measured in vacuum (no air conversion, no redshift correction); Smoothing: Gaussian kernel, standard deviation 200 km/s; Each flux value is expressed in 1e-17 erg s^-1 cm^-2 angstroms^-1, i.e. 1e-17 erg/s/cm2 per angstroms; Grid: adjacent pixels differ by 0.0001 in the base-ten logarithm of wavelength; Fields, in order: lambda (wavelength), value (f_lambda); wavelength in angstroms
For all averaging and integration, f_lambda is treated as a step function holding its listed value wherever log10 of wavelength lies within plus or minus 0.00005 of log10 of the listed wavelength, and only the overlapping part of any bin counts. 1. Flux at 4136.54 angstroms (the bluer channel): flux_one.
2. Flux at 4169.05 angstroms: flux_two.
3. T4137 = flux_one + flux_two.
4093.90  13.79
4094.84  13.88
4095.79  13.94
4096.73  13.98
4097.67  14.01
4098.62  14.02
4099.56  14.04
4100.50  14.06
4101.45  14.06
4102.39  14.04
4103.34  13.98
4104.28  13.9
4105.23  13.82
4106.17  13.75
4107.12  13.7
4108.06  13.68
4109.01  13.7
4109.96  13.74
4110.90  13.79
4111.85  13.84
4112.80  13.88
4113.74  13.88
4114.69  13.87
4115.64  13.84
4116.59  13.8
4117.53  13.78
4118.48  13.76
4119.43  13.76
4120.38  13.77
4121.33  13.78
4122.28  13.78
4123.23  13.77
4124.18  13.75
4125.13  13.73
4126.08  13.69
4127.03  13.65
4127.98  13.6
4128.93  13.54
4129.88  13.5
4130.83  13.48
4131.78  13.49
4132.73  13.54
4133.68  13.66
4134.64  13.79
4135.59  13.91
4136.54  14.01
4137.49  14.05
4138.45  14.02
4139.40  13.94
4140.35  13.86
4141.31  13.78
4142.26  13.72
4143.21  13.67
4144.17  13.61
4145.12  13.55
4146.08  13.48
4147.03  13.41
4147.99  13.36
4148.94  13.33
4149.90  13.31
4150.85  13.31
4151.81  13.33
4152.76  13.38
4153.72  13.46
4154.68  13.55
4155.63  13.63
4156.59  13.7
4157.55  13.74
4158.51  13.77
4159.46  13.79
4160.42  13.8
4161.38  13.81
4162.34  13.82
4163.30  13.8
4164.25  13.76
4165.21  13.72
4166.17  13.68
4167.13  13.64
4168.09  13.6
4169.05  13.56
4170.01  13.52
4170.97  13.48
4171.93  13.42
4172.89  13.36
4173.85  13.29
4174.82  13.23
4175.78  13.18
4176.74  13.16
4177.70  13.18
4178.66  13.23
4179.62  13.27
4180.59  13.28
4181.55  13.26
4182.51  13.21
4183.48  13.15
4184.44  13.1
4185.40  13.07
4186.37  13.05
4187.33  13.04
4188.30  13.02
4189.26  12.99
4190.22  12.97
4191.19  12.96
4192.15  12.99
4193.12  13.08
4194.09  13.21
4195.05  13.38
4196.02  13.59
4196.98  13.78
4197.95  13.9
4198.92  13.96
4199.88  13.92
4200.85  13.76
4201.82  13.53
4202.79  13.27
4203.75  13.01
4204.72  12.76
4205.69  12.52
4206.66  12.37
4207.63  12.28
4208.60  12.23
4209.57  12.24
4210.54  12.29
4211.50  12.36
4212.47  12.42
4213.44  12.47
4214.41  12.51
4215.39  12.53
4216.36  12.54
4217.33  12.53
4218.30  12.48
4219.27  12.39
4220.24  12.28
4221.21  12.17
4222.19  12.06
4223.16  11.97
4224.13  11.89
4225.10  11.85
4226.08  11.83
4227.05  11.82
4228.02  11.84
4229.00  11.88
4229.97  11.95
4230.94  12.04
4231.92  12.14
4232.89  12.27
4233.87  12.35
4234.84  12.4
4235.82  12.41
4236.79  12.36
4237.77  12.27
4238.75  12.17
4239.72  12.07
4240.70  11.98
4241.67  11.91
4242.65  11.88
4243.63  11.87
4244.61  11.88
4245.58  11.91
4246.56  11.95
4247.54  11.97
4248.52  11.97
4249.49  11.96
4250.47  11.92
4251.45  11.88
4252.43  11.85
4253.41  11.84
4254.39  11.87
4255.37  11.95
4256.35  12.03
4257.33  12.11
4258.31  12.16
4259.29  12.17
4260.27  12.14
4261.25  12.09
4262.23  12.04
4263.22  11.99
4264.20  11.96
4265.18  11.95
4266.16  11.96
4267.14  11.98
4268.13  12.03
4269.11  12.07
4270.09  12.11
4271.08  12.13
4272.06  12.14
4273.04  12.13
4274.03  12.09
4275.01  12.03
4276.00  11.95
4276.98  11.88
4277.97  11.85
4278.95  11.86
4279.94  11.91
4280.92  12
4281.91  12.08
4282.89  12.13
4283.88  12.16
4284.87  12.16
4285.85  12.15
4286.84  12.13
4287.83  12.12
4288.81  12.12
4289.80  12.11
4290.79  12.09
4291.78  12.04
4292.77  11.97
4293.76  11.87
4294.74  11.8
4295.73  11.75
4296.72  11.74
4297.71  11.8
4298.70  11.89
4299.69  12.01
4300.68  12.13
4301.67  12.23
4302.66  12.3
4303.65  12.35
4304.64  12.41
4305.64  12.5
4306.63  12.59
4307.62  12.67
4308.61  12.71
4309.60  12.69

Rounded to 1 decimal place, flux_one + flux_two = 27.6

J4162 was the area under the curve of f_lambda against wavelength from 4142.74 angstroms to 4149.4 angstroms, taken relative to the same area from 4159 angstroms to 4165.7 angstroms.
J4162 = 0.97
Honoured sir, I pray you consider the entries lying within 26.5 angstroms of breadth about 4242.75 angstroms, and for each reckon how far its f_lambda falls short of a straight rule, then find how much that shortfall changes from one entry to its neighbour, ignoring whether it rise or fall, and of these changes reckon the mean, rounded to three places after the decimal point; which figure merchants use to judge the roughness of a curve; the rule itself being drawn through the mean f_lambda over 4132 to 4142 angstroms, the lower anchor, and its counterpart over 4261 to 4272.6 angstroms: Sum 0.052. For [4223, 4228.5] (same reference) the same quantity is 0.027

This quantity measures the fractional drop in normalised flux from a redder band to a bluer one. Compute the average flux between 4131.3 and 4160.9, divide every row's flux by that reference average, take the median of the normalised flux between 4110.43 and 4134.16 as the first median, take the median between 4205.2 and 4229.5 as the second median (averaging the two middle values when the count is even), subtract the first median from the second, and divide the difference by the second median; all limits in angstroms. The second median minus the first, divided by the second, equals -0.12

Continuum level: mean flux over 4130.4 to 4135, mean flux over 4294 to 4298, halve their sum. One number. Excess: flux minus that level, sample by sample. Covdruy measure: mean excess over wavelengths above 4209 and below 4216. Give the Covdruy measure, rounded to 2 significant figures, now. -0.28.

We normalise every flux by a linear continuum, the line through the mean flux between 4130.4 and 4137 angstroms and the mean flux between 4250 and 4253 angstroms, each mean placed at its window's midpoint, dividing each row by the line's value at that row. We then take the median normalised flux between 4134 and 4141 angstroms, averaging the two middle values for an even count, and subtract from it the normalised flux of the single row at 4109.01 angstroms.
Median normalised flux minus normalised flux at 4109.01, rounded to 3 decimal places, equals 0.051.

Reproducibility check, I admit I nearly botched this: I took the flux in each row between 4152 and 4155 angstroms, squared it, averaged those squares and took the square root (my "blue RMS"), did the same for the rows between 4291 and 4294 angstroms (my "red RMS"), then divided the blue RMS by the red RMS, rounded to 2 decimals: 1.13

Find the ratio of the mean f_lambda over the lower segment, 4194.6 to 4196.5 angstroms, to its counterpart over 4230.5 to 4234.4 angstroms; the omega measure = 1.11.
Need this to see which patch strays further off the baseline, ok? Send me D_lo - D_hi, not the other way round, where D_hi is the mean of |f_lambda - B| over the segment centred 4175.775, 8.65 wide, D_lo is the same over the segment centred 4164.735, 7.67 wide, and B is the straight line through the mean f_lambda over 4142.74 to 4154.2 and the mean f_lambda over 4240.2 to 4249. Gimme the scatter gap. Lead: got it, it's 0.30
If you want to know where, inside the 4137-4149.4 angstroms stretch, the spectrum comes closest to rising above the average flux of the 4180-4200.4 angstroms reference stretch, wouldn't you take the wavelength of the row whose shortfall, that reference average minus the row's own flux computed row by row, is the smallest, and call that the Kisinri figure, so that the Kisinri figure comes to 4137.49 angstroms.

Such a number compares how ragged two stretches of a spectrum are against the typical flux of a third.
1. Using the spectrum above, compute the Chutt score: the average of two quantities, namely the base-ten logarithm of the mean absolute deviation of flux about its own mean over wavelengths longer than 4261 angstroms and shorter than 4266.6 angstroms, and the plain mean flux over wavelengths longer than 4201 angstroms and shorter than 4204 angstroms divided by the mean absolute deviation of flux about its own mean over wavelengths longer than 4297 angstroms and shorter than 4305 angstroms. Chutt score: 36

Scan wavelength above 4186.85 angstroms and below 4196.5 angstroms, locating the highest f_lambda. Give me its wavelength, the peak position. 4196.02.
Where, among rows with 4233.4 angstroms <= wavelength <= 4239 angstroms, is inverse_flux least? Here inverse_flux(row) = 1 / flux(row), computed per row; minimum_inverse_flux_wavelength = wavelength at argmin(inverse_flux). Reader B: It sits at 4235.82 angstroms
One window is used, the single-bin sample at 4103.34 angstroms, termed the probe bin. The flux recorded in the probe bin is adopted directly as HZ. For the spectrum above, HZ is 13.98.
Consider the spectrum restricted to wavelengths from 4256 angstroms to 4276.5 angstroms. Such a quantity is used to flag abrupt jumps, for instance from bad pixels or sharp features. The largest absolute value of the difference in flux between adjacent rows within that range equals 0.08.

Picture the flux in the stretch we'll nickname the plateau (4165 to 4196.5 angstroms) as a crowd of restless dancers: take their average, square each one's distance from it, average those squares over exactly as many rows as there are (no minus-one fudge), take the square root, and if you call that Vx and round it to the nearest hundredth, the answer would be 0.22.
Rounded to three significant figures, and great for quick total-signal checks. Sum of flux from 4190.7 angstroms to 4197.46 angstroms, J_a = 93.0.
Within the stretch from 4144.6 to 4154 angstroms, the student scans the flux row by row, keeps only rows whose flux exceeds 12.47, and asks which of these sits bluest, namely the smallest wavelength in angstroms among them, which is 4145.12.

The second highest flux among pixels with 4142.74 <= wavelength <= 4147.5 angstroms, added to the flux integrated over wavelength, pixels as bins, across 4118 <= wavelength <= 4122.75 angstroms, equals 78.9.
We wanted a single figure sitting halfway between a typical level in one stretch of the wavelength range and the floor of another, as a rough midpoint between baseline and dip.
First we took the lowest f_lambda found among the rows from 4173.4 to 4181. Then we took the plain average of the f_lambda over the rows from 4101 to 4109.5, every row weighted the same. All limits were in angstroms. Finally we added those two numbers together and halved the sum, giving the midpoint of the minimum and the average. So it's 13.5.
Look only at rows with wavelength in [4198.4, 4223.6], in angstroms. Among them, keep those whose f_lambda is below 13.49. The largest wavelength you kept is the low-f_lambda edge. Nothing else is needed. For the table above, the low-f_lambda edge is 4223.16 angstroms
